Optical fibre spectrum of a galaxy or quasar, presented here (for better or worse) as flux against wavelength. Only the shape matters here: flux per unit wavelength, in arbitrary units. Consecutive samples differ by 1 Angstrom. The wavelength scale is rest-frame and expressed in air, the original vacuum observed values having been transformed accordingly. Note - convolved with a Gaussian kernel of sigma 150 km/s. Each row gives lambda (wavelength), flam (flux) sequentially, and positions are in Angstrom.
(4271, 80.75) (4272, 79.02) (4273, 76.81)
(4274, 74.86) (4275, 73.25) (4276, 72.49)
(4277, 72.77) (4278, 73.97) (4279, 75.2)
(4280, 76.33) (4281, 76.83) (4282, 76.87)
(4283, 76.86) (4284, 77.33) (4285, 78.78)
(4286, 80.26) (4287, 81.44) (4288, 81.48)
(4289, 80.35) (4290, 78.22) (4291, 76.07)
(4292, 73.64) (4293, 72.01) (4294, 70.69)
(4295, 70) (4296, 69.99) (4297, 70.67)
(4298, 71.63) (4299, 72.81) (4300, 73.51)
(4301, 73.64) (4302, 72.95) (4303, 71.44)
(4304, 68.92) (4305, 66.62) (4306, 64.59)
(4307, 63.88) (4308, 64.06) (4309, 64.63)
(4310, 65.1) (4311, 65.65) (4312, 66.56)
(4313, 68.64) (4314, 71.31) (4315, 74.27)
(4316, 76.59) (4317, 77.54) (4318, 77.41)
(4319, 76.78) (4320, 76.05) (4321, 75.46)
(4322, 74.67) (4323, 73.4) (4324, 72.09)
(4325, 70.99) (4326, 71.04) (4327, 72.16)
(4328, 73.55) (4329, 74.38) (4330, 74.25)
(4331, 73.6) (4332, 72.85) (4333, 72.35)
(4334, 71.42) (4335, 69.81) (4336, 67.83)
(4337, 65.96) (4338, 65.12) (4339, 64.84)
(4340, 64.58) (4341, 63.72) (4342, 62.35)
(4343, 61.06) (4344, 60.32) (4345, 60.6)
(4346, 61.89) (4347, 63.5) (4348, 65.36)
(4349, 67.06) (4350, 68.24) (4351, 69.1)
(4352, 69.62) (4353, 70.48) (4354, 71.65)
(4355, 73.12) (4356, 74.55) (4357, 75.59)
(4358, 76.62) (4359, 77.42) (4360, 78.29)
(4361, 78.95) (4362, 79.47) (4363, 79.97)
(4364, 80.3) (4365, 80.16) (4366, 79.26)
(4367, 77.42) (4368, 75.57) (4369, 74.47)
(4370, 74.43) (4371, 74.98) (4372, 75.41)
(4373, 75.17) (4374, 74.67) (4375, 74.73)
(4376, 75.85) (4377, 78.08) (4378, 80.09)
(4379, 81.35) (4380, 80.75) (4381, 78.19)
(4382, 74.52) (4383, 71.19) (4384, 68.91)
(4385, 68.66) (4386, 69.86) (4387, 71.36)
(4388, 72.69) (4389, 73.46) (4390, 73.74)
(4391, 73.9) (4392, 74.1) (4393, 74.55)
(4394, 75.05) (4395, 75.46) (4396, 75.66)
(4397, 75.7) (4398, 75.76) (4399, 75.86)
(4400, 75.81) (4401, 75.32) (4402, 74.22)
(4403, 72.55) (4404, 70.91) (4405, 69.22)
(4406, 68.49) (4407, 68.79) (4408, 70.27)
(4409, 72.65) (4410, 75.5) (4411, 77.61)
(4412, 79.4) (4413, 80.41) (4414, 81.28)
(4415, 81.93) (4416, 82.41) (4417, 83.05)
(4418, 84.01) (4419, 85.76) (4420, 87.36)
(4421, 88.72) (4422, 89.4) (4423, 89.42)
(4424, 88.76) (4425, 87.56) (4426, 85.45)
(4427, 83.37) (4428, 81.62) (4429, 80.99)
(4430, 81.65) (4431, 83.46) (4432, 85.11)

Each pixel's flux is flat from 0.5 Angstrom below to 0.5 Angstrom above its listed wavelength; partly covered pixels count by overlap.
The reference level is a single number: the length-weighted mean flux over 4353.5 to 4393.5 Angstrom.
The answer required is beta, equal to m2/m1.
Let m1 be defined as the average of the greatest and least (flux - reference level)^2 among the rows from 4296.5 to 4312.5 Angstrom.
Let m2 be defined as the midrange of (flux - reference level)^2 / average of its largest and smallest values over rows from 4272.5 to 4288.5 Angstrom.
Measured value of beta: 0.25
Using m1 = 70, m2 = 17.4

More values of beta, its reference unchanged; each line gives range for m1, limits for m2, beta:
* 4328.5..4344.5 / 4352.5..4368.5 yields 0.11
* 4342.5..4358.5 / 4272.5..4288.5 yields 0.15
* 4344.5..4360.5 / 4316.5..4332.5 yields 0.09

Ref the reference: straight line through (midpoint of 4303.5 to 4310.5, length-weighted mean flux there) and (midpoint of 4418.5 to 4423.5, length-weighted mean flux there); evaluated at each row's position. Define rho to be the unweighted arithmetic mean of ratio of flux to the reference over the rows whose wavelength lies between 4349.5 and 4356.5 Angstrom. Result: 0.95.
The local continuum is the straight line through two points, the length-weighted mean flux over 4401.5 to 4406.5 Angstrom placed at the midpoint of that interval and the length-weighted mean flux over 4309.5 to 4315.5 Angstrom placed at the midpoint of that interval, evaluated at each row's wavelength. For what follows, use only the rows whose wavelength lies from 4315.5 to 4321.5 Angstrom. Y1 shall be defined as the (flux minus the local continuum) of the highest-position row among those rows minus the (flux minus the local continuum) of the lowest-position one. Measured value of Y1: -1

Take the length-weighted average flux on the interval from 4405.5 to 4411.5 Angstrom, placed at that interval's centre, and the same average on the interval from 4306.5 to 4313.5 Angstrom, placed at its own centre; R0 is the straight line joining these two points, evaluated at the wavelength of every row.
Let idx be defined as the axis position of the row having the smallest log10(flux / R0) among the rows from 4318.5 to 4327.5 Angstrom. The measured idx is 4326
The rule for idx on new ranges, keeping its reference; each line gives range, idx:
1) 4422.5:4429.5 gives 4429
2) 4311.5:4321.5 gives 4312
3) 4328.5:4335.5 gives 4335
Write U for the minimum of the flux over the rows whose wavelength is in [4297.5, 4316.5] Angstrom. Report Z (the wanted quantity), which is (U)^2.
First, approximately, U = 63.88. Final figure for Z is 4081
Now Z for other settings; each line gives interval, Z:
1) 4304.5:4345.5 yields 3639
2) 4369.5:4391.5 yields 4714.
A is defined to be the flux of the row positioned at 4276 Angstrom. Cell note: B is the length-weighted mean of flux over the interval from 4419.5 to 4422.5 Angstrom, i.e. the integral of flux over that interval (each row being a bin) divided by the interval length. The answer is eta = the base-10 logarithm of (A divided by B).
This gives -0.09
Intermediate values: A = 72.49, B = 88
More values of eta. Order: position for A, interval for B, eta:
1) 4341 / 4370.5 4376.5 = -0.07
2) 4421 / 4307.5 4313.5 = 0.13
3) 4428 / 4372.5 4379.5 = 0.02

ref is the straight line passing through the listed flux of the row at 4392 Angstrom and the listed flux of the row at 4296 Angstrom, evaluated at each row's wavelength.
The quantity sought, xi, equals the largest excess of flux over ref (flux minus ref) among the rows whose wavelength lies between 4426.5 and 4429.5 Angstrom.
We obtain 7.8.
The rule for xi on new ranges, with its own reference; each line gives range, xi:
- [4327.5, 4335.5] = 3.0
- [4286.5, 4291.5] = 11.8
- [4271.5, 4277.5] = 10.1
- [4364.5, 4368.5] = 7.2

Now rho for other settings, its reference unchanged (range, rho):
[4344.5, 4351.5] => 0.88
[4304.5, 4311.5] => 0.99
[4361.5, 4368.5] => 1.02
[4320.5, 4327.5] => 1.06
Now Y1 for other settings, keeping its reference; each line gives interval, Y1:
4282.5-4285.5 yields 2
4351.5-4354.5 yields 2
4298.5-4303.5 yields -1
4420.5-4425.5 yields -1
